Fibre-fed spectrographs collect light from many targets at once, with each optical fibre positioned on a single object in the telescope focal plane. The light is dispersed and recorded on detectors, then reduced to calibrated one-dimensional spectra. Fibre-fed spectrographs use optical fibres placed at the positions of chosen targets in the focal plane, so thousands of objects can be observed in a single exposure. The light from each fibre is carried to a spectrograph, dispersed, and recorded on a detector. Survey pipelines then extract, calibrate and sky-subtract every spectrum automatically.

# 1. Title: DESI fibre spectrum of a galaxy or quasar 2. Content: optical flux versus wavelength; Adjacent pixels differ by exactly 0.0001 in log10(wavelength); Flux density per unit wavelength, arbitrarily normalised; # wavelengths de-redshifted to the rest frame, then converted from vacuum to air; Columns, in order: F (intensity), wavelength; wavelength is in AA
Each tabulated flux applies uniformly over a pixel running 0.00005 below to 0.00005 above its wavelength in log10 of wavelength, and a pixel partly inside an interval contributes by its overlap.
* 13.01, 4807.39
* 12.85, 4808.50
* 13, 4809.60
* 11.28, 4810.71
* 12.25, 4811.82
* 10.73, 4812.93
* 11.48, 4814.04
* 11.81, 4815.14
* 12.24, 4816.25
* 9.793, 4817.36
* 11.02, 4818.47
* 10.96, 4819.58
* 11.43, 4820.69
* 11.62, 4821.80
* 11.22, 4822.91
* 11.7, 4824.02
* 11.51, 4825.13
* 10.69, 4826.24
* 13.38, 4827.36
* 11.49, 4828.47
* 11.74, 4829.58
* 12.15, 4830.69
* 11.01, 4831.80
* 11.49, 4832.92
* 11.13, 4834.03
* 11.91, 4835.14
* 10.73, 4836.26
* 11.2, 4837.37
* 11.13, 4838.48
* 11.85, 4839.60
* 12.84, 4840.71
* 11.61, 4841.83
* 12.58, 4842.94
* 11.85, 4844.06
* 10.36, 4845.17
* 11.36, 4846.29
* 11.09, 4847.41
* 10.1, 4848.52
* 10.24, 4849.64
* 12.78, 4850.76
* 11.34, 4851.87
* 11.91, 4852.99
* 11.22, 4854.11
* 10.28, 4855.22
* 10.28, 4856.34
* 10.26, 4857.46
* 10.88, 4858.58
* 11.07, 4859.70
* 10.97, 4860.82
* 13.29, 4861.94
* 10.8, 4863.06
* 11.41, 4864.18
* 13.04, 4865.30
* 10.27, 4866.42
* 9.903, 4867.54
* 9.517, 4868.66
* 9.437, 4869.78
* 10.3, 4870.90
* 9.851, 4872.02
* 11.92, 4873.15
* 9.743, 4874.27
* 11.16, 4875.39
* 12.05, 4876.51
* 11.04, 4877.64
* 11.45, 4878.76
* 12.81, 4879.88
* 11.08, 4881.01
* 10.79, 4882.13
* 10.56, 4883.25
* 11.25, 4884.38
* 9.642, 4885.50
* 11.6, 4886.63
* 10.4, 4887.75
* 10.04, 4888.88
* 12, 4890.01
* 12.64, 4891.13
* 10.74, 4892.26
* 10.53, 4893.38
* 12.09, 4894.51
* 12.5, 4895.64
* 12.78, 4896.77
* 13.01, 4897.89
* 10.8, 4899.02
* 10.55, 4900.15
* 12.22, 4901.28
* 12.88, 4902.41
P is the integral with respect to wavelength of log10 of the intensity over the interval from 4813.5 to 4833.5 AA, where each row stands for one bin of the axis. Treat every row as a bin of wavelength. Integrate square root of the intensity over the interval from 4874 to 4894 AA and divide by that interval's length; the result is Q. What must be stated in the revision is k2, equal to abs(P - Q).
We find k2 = 17.9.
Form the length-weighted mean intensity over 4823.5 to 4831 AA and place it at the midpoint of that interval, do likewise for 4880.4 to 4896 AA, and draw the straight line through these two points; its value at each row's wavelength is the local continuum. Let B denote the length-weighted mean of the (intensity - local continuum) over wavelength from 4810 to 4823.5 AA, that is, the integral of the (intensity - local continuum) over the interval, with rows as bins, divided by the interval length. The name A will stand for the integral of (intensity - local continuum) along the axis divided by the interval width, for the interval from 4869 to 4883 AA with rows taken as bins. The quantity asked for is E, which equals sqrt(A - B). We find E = 0.51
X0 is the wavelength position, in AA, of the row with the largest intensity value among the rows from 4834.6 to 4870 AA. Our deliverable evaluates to 4861.94 AA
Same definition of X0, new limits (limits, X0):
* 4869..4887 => 4879.88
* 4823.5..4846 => 4827.36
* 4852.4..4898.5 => 4861.94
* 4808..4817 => 4809.60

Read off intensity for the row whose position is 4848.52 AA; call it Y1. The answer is 10.1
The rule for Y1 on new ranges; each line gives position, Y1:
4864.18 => 11.41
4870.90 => 10.3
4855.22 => 10.28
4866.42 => 10.27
